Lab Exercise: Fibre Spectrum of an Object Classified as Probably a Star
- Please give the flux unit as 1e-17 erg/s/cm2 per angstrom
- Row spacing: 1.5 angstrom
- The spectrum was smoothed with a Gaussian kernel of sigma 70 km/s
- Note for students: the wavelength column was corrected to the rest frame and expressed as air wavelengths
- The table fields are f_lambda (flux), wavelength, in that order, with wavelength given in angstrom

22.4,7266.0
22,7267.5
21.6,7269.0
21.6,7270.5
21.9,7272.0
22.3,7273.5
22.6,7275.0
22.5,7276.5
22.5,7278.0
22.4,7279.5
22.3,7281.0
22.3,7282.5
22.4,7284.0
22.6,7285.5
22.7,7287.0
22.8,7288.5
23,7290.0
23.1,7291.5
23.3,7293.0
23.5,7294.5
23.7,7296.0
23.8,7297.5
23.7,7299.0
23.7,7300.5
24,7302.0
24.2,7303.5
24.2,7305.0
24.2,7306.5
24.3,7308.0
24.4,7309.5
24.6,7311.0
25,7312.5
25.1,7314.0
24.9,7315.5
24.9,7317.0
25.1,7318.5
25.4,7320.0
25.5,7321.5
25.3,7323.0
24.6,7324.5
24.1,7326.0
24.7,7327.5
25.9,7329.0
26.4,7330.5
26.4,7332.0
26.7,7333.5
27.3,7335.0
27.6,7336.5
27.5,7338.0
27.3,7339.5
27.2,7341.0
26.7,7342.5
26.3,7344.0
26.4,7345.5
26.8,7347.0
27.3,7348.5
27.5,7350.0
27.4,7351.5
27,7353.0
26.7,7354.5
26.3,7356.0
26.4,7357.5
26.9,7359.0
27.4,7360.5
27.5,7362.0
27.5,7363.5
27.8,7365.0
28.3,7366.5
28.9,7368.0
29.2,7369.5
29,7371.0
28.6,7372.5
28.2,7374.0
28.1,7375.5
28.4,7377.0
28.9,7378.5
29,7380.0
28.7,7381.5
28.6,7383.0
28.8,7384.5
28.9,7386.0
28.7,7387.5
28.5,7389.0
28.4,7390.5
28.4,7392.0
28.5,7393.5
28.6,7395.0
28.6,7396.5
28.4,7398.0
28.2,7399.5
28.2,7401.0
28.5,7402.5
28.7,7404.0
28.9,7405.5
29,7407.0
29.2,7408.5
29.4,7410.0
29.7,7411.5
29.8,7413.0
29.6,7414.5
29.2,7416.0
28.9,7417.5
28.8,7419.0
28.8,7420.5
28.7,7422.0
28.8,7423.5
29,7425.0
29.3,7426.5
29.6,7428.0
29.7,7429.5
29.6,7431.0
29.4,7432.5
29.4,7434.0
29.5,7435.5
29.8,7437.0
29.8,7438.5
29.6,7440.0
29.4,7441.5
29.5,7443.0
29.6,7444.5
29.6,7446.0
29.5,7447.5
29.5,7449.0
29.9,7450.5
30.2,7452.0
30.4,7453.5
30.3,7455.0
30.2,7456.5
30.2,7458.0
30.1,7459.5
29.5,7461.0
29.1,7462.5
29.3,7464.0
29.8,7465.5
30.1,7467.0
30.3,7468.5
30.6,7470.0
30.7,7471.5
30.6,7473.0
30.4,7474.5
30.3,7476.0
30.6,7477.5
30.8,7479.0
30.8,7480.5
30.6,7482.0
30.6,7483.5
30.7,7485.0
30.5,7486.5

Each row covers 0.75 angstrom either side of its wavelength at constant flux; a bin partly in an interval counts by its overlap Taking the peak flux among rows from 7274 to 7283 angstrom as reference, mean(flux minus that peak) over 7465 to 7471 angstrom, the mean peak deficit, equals 8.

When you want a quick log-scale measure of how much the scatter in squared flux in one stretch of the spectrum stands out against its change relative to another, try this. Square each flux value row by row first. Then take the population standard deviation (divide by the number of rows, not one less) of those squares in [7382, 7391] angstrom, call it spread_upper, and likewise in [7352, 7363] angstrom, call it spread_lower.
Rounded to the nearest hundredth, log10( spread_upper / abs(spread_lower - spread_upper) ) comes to -0.13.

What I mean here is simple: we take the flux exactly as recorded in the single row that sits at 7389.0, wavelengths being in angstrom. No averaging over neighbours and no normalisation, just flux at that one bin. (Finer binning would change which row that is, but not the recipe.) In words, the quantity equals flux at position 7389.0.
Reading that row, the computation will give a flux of 28.5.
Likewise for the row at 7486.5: 30.5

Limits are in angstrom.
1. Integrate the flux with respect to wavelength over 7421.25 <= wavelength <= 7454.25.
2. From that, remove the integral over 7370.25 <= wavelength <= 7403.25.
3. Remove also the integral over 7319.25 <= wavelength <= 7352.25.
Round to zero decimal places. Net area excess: -838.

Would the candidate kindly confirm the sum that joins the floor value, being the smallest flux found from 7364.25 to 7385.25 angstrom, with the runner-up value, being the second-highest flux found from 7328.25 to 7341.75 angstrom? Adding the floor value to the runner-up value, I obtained 55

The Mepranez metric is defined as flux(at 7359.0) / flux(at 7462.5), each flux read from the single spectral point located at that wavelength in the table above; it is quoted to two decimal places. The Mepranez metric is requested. 0.92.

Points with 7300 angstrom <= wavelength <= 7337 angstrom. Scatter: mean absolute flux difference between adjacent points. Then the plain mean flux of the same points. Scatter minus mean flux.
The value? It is -25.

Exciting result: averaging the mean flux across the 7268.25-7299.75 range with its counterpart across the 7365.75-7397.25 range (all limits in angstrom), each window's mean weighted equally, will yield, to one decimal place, 25.7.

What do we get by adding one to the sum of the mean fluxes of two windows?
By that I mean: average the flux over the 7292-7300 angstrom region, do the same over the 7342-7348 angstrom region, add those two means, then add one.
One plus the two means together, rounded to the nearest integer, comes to 51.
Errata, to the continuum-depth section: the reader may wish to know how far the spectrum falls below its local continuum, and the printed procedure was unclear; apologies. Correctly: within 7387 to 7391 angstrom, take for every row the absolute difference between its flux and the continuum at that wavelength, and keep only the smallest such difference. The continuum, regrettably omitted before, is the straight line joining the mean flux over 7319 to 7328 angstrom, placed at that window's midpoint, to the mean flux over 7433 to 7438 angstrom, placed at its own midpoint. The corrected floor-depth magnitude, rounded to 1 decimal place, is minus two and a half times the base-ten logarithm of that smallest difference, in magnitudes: 0.4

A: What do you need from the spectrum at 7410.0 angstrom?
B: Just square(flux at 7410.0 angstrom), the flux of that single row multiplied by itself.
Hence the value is 864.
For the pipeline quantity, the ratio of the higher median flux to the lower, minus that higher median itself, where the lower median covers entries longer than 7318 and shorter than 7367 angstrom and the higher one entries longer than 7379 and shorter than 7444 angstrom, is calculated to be -27.8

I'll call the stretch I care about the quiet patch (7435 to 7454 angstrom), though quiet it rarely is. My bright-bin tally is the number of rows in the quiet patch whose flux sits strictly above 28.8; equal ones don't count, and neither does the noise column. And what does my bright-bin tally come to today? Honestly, 13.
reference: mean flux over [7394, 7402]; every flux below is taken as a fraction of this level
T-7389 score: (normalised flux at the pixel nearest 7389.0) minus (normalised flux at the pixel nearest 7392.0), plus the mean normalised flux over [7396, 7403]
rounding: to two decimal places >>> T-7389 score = 1.00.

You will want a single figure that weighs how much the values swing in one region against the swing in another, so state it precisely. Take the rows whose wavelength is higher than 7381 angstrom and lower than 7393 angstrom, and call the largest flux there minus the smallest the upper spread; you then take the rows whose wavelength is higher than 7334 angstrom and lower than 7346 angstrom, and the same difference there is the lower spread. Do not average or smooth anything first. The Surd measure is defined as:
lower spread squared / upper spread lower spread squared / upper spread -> 3.4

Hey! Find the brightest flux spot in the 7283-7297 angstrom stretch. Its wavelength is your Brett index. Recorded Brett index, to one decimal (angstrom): 7296.0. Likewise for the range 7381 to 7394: 7386.0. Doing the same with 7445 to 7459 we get 7453.5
